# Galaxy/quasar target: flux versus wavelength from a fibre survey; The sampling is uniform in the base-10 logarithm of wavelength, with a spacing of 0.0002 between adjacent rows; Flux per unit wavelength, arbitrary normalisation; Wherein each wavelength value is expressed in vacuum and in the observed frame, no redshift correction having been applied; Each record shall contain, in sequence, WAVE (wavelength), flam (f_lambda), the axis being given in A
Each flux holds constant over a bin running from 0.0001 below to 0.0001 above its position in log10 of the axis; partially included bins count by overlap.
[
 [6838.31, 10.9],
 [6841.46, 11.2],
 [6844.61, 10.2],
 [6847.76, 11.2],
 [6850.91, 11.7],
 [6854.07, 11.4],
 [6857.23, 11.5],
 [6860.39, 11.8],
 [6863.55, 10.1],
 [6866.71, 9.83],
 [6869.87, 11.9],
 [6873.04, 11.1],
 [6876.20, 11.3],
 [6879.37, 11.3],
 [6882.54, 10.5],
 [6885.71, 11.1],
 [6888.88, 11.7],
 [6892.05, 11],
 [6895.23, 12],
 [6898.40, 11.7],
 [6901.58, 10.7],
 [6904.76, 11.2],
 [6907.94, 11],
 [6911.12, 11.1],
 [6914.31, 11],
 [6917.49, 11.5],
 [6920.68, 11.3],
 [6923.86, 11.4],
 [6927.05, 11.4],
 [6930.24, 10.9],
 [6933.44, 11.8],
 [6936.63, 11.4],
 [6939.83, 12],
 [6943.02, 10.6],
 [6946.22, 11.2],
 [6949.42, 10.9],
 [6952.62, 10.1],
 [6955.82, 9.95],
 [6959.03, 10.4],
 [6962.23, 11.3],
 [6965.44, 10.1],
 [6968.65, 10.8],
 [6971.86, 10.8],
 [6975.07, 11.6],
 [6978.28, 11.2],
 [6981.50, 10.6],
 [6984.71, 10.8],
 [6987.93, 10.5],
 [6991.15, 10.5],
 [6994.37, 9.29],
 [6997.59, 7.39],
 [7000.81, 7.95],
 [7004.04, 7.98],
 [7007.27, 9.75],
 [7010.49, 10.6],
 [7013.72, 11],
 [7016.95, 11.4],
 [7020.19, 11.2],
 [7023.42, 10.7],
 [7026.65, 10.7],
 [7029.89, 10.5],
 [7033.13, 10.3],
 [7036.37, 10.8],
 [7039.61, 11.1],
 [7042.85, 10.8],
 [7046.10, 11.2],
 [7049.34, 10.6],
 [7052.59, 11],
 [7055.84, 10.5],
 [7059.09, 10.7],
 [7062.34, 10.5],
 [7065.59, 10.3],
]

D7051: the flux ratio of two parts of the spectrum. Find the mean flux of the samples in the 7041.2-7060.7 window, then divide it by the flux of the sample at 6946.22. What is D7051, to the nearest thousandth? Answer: 0.964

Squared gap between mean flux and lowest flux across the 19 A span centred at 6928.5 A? 0.22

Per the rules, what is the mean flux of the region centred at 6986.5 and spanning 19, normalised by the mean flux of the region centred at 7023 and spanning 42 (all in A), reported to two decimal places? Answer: 1.00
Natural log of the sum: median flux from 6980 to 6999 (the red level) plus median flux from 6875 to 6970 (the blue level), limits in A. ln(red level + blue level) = 3.08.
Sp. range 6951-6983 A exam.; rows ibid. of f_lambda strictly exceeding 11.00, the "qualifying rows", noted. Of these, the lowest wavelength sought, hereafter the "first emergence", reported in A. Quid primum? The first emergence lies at 6962.23 A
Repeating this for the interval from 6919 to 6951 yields 6920.68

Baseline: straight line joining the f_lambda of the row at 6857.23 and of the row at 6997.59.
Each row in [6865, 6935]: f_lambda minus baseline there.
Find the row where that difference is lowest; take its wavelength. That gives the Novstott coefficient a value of 6866.71 A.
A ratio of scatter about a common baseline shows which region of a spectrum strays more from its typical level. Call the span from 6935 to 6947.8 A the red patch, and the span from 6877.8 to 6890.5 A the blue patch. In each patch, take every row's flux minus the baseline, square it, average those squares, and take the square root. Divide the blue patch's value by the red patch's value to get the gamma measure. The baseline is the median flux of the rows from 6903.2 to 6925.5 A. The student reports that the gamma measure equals 0.9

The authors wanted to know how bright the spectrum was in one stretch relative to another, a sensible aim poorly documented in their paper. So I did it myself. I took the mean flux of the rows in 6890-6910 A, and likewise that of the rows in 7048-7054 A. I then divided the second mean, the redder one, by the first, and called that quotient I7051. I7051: 0.96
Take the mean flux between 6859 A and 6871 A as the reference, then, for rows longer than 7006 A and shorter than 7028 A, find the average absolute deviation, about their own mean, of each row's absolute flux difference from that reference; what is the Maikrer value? 0.25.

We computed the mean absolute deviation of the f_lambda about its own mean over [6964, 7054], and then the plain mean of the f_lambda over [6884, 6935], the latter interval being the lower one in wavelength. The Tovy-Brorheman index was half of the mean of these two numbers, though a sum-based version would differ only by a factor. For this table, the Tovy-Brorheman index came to 3.00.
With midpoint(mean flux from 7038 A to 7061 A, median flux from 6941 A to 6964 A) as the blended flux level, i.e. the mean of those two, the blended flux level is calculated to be 10.72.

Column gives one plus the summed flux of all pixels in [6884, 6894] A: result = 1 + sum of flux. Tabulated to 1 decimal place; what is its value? 34.8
